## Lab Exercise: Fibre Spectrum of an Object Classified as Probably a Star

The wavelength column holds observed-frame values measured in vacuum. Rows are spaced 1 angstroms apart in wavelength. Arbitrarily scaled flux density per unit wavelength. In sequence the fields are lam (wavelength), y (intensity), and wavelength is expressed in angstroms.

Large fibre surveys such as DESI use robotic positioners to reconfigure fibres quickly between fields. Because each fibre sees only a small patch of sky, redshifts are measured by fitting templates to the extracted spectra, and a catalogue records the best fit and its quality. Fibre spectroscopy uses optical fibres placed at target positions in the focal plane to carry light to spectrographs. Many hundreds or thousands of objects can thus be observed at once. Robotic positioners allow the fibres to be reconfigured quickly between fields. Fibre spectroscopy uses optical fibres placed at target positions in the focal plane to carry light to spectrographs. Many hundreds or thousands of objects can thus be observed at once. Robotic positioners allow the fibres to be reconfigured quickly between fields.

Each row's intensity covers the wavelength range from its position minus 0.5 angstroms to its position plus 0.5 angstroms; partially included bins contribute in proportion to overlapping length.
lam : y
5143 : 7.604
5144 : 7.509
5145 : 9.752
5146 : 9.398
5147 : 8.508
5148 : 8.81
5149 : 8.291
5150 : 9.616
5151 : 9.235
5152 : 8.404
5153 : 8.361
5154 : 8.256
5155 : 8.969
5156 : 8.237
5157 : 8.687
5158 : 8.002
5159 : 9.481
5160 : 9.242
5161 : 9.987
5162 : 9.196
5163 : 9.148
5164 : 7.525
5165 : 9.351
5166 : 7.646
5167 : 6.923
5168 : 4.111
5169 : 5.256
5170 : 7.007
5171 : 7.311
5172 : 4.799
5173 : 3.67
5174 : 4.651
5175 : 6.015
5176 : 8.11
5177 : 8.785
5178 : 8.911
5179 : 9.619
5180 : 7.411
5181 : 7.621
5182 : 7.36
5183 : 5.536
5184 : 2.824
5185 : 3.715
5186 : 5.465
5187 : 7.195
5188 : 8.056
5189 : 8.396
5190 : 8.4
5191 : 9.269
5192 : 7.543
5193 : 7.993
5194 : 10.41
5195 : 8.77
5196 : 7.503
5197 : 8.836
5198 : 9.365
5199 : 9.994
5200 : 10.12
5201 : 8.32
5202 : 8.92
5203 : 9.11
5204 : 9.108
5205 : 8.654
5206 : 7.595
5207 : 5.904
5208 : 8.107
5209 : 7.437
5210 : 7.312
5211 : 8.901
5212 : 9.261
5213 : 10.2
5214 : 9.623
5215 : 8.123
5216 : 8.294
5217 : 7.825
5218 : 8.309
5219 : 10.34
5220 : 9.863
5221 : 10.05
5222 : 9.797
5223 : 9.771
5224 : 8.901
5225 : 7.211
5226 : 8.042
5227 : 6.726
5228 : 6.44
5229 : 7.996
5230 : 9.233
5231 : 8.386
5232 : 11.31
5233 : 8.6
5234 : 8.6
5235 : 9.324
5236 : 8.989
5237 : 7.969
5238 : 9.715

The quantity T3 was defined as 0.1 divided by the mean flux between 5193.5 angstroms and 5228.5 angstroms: 0.0115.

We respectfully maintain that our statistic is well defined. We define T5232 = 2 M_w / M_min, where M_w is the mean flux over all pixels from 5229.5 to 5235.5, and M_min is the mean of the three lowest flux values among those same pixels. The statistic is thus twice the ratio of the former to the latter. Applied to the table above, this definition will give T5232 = 2.17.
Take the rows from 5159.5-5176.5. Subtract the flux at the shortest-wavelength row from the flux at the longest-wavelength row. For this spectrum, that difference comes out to -1.1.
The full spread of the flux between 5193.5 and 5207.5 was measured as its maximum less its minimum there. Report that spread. 4.5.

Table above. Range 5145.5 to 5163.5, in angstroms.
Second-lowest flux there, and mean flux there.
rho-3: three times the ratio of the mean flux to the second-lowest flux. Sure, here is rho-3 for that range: 3.2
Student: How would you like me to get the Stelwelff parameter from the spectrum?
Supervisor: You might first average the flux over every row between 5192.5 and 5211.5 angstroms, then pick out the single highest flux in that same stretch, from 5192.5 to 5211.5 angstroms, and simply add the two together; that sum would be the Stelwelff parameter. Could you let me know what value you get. 19.0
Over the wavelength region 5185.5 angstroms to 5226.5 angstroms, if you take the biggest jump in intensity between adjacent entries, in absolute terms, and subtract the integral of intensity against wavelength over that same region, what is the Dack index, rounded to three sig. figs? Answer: -350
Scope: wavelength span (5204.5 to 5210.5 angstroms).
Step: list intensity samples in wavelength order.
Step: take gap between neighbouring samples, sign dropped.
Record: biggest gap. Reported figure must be 2.2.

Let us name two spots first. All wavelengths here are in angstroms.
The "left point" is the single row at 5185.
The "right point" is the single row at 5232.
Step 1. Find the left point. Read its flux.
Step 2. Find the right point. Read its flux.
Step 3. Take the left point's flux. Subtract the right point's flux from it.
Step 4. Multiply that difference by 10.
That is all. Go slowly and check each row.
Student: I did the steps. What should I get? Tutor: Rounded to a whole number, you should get -76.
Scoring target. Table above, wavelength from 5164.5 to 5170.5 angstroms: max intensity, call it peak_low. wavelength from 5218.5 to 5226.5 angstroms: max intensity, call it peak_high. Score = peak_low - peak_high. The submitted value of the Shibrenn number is -1.0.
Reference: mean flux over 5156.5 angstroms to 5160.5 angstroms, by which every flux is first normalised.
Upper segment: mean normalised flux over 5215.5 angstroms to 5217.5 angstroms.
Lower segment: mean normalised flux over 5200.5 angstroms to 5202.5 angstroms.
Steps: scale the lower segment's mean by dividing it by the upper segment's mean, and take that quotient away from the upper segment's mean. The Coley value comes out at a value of -0.16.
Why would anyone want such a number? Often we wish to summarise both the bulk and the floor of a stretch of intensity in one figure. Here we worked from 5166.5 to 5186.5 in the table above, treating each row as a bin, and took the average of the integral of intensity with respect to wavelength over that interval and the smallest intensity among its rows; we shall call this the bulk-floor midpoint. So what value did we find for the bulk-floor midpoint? 64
